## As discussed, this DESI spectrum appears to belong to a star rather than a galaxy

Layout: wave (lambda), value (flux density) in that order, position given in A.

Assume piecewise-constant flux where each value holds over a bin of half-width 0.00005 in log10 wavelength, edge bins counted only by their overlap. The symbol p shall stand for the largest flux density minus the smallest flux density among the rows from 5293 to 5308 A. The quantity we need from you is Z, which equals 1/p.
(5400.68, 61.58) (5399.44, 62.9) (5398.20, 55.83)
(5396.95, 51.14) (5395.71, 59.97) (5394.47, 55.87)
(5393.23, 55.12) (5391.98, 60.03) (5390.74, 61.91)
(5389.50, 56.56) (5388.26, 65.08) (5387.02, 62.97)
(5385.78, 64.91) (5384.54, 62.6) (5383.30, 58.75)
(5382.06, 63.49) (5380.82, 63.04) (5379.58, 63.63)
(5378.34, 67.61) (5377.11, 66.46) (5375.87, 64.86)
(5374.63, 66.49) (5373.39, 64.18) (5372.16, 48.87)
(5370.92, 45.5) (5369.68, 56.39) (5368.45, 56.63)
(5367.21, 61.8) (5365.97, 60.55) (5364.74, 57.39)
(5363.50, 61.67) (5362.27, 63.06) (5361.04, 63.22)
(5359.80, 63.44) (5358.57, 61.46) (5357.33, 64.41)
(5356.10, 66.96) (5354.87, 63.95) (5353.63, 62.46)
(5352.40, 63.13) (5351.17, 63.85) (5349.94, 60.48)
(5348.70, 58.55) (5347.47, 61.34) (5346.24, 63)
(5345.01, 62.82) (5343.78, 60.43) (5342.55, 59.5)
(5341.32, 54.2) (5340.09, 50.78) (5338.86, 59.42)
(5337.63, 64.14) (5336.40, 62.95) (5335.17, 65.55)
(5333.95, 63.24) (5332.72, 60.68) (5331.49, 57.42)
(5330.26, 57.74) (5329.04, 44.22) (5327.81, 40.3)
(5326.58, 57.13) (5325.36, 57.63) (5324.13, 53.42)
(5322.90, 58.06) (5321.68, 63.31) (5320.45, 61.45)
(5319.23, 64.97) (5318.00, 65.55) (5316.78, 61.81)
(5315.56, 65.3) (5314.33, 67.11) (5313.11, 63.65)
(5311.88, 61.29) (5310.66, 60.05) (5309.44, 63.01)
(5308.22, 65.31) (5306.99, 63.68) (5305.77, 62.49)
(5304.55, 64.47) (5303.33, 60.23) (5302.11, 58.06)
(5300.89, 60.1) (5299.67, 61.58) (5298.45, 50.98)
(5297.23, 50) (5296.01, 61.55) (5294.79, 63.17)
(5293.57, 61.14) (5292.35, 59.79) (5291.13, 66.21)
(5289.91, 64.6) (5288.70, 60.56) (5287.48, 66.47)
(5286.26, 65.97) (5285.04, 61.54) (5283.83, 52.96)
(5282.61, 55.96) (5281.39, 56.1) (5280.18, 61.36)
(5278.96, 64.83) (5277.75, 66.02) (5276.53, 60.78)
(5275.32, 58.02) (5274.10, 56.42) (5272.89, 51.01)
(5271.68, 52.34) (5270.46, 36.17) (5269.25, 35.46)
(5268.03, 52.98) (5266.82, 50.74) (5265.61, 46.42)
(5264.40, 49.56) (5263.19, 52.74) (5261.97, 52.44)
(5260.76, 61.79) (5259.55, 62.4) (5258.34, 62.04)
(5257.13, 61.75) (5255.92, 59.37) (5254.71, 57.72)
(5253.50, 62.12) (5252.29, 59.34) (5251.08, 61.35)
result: 0.069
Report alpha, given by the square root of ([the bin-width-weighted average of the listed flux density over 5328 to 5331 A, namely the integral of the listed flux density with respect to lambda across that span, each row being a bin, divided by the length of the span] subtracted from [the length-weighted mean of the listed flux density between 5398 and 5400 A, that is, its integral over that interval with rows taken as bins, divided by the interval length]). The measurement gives 3.2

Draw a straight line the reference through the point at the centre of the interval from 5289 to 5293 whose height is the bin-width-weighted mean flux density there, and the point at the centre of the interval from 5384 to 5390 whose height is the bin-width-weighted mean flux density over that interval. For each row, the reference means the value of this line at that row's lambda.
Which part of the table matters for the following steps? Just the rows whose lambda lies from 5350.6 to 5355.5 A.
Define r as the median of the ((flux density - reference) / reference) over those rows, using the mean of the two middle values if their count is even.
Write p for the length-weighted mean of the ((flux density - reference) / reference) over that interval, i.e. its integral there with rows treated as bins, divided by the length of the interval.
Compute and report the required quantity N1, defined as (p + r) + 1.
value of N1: 1.02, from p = 0.01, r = 0.01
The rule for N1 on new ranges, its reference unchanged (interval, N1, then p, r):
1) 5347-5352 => 0.94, -0.03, -0.03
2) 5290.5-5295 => 0.97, -0.01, -0.02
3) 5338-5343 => 0.80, -0.11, -0.10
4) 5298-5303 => 0.85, -0.08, -0.07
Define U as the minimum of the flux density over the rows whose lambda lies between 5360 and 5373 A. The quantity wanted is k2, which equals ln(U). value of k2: 3.82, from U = 45.5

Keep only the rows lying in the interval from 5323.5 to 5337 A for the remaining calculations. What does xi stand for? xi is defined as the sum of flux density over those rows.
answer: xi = 620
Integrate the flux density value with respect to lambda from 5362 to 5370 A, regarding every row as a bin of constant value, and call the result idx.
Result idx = 477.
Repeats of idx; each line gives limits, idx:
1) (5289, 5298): 547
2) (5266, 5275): 433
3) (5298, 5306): 478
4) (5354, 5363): 574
